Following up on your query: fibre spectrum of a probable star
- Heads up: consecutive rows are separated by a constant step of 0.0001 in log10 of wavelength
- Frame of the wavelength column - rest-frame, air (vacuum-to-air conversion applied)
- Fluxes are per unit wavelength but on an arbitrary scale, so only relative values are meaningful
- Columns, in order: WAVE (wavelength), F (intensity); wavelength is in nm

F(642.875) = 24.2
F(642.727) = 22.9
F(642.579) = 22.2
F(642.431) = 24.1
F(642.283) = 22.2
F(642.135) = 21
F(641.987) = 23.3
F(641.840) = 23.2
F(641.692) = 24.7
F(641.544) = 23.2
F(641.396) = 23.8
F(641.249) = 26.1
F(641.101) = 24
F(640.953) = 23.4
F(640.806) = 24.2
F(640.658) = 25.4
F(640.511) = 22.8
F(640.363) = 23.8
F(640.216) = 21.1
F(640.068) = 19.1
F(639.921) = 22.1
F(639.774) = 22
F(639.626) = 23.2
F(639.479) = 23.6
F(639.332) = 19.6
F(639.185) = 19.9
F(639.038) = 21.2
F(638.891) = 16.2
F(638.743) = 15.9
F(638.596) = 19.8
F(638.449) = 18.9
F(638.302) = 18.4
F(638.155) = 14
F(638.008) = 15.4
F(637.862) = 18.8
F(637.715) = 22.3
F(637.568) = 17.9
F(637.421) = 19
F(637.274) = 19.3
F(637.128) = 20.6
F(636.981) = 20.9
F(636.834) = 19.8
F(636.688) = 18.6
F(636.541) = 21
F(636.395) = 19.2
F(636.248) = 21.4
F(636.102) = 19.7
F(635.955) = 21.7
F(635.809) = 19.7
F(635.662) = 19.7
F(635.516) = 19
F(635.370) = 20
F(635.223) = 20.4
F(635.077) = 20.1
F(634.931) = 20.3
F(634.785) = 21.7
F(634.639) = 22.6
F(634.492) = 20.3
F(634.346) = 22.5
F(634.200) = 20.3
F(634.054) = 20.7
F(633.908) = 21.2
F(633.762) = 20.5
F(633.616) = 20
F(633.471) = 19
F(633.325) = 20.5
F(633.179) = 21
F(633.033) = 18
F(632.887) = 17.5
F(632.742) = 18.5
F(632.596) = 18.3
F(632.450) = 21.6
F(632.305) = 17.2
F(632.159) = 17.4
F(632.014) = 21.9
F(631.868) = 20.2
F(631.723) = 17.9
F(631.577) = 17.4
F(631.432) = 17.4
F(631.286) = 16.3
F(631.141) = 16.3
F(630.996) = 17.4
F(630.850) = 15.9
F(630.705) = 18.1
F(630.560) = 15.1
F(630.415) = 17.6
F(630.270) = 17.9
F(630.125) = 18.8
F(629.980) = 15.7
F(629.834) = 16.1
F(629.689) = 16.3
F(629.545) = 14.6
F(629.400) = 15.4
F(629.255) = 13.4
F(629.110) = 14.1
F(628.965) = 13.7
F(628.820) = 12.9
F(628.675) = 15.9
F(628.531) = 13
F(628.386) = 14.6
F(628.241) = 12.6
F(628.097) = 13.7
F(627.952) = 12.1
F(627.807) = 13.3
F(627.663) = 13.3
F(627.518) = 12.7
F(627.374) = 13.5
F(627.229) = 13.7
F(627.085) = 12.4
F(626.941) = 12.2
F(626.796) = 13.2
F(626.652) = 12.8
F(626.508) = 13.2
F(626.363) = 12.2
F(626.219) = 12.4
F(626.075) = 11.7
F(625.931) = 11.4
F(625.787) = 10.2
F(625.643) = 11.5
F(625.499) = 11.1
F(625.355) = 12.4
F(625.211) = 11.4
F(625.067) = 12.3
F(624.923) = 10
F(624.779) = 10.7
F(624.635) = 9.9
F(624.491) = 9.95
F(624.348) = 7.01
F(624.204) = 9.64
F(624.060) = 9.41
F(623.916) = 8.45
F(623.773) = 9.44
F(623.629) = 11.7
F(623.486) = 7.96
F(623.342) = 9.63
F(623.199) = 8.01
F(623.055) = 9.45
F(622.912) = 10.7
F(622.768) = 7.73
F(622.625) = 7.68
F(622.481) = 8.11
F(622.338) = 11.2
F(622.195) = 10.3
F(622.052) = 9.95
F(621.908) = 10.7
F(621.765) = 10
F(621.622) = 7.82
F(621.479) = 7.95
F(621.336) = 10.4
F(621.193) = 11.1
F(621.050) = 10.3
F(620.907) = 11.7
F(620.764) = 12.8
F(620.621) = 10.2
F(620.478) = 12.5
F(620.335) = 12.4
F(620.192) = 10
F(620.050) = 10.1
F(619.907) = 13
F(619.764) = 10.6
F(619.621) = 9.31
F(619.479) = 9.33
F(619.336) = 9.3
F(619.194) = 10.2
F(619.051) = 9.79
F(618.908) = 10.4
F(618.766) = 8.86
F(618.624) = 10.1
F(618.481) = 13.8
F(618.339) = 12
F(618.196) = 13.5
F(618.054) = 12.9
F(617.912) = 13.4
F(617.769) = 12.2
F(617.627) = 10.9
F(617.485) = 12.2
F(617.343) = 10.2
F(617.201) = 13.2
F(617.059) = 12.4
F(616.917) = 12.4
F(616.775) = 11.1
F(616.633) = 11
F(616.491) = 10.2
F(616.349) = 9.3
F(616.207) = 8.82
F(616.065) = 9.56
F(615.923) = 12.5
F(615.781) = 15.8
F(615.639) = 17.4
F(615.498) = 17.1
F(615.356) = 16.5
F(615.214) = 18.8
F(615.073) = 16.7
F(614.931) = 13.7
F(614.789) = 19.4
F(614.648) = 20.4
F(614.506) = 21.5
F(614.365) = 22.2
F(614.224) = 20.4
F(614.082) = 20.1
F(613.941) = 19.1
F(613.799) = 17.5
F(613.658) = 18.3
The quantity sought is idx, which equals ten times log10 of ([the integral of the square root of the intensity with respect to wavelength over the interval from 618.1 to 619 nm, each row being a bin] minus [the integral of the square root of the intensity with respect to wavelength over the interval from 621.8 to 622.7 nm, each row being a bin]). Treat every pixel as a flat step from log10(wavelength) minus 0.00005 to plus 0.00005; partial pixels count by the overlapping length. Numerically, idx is -6.1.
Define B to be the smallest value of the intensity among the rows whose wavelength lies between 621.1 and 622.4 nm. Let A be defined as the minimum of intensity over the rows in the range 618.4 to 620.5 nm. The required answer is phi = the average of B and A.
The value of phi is 8.3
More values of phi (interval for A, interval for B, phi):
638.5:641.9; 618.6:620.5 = 12.4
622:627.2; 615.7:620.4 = 7.9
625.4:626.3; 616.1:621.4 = 9.5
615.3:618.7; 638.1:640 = 11.4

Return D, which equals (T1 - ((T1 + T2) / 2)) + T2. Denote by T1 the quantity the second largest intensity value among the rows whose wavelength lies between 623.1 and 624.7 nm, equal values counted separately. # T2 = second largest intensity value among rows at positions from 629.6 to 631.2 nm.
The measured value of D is 14.0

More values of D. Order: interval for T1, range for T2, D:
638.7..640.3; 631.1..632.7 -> 22.4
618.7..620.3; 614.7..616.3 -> 14.7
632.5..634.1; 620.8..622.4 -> 16.1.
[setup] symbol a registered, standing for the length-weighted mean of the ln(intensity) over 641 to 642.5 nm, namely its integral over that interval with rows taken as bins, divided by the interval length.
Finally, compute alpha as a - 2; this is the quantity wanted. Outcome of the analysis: 1.2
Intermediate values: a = 3.2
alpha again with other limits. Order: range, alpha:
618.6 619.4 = 0.3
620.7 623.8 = 0.3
